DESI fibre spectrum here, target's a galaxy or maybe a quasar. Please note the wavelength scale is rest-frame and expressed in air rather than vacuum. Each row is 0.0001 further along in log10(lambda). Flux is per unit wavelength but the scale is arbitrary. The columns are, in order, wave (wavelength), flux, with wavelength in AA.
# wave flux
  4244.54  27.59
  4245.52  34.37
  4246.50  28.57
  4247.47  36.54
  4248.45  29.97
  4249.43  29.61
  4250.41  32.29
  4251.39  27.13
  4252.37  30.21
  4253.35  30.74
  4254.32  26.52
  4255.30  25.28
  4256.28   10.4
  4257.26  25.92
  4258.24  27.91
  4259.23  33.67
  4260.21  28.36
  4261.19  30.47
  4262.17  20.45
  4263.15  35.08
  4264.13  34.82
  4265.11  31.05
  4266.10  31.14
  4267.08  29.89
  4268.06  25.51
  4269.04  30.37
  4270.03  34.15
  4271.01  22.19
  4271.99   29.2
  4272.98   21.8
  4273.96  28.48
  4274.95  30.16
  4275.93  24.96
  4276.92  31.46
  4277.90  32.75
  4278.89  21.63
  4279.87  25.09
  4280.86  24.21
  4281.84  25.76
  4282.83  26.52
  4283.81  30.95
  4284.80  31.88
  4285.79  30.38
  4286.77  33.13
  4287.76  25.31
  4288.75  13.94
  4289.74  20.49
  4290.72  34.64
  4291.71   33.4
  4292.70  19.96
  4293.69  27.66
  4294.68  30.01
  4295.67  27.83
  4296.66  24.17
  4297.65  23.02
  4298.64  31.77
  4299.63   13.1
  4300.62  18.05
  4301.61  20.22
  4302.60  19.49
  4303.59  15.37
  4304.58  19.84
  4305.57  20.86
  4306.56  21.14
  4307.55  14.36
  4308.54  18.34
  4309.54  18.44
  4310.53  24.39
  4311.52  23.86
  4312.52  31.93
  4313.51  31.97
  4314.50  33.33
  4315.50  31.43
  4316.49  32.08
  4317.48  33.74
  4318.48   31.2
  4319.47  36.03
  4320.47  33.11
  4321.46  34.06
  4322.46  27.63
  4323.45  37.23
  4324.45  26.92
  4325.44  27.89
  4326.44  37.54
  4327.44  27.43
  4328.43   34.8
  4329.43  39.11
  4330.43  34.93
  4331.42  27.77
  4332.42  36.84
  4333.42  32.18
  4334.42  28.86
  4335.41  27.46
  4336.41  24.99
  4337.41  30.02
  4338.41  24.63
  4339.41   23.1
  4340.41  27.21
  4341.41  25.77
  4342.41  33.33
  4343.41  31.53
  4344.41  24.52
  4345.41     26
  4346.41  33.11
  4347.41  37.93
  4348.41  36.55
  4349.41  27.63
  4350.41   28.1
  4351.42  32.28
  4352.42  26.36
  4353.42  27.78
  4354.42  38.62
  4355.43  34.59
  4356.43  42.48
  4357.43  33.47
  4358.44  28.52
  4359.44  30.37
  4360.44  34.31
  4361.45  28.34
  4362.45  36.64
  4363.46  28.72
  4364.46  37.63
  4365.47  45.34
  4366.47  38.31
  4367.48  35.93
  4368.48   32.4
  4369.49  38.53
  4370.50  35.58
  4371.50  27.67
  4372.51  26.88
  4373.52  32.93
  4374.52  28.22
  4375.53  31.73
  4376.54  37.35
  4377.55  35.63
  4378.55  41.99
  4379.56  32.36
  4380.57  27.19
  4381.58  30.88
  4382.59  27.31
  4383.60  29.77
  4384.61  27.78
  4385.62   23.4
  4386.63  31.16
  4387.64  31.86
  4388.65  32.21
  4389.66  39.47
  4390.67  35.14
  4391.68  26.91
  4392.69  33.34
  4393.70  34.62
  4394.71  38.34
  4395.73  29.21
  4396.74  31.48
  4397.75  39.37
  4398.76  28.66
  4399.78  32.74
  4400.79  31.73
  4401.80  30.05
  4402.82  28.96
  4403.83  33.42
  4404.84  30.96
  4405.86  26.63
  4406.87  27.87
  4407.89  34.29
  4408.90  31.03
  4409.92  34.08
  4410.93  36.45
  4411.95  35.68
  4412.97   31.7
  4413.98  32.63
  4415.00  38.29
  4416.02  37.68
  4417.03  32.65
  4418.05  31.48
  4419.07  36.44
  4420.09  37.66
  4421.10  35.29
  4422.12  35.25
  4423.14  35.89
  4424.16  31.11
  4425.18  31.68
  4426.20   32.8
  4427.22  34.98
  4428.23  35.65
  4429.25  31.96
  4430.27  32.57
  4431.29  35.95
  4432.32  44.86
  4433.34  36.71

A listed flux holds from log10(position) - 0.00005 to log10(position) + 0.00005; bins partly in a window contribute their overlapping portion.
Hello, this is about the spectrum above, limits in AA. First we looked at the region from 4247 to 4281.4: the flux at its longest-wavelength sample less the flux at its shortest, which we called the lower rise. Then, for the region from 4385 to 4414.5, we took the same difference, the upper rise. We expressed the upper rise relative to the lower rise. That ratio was -0.7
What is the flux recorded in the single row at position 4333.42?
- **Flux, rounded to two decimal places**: 32.18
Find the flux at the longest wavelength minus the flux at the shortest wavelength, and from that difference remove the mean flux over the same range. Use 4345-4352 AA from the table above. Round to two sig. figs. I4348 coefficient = -25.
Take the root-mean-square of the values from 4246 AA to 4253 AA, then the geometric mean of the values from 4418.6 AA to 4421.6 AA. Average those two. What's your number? 34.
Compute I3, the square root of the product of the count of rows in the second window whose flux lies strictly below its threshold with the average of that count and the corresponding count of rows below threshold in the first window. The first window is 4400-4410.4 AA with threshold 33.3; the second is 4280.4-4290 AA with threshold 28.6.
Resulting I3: 6.2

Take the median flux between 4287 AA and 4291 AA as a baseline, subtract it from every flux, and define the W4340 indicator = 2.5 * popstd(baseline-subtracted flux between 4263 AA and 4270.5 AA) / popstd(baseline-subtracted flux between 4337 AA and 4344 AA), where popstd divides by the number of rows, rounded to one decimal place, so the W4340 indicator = 2.1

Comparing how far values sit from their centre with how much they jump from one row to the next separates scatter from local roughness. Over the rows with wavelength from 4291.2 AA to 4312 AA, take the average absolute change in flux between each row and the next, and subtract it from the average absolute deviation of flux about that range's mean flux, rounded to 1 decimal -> -0.2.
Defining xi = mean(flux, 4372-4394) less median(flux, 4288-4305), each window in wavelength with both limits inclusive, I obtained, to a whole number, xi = 11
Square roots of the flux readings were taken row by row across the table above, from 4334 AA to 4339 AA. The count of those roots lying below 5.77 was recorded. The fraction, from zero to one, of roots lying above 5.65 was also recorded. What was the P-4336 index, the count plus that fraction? 5.0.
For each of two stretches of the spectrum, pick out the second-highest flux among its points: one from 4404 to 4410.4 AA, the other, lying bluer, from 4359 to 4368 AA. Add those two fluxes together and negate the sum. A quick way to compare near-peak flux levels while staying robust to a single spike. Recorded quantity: -72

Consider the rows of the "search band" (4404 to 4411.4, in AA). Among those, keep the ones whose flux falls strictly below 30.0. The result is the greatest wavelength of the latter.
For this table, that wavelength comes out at 4406.87 AA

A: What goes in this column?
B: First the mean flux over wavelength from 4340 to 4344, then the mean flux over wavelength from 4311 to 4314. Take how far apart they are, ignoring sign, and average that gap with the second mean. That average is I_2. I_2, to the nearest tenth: 14.7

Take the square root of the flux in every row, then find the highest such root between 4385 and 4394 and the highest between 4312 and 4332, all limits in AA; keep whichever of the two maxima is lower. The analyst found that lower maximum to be 6.3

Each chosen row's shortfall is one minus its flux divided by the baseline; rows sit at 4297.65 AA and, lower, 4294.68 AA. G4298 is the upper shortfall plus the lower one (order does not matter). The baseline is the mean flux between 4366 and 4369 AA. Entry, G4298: 0.51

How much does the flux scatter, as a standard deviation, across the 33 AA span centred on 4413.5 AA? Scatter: 3.1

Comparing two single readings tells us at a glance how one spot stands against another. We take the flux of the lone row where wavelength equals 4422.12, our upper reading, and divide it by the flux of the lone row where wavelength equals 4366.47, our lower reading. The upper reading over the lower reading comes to 0.92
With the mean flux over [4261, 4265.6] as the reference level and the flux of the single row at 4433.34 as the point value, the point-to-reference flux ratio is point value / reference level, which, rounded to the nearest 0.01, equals 1.21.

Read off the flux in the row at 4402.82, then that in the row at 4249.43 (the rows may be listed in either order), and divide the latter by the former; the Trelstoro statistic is 1.02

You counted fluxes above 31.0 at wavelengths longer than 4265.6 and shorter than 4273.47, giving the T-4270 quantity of 2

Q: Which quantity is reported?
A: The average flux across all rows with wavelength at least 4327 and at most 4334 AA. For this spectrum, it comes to 33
